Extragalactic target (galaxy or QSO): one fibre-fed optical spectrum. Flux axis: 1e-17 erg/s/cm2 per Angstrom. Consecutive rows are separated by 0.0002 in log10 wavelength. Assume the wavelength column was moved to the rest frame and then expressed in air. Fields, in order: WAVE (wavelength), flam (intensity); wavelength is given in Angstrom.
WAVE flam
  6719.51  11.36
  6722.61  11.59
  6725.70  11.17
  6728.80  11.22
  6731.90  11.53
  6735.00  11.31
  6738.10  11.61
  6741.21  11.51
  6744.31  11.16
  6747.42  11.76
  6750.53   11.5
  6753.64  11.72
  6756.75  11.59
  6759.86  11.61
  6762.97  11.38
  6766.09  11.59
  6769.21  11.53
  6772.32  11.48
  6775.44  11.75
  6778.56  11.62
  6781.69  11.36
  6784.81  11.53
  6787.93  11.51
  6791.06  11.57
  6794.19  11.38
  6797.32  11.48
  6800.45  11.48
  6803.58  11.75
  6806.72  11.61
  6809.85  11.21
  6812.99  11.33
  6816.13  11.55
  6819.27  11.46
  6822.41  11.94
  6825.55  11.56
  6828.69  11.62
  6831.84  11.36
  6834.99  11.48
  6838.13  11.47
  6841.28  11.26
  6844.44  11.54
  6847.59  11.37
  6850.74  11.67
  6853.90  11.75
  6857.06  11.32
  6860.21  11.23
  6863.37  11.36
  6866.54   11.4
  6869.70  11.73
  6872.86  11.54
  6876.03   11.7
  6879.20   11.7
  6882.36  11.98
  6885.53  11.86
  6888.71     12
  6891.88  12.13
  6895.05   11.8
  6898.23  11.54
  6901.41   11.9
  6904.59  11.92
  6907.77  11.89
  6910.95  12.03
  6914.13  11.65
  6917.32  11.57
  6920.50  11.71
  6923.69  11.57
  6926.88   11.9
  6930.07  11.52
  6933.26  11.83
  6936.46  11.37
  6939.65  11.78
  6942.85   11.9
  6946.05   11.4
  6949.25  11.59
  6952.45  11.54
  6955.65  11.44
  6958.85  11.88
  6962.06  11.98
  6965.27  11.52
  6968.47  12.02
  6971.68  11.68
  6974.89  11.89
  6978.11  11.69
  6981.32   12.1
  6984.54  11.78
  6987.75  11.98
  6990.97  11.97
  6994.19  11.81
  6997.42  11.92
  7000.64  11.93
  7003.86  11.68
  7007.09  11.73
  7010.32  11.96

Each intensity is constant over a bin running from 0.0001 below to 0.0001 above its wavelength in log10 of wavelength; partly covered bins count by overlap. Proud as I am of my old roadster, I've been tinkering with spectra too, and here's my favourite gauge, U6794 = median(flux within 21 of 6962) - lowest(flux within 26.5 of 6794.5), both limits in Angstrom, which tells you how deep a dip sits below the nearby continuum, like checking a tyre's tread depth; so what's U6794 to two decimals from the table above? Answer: 0.48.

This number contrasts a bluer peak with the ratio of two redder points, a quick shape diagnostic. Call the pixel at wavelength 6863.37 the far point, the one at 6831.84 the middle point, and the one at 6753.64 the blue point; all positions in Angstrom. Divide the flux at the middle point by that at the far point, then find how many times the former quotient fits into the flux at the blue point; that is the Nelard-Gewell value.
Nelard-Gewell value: 11.72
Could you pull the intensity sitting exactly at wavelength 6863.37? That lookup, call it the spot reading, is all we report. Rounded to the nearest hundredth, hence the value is 11.36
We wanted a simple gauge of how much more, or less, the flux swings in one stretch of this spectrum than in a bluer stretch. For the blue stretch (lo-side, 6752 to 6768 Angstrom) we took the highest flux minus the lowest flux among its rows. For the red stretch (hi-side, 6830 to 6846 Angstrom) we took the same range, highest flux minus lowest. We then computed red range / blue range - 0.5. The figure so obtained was 0.32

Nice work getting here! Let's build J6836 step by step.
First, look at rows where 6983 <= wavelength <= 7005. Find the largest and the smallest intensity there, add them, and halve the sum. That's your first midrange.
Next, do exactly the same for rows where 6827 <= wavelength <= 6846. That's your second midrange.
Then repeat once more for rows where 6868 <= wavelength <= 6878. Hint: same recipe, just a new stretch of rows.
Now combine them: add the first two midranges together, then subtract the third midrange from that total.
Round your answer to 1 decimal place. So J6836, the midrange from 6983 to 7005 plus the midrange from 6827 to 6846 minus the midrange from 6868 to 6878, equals 11.6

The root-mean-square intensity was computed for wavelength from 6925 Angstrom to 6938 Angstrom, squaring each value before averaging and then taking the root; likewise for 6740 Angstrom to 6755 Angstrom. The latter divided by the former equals 0.99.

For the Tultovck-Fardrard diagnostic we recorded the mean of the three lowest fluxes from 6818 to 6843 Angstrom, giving 11.4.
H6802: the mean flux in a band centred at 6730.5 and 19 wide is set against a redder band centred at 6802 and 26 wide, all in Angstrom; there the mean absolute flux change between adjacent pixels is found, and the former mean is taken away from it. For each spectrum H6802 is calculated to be -11.2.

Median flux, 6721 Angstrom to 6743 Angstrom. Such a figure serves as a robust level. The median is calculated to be 11.51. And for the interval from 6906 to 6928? 11.71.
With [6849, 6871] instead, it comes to 11.40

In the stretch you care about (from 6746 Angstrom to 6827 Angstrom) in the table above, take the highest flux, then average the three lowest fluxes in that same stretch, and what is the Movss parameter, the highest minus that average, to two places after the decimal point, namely 0.64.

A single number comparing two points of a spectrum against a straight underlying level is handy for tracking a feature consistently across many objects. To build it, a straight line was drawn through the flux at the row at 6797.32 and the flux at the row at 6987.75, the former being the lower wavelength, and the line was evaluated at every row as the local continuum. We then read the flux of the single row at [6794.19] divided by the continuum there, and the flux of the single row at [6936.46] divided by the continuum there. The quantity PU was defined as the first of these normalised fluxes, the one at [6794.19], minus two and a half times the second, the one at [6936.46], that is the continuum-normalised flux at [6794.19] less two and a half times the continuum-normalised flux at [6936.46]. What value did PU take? -1.408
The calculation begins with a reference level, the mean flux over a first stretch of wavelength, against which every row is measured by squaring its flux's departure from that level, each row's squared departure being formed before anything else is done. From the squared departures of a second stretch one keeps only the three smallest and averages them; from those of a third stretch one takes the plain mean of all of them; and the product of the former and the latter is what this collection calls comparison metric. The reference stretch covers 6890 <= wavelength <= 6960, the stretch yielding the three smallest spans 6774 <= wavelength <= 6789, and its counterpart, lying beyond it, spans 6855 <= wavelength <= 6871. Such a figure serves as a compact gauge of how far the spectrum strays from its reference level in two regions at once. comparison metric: 0.0020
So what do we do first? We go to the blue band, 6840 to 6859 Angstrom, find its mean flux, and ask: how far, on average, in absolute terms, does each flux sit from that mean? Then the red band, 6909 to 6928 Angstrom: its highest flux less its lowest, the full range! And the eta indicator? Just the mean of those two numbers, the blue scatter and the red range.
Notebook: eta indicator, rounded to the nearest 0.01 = 0.31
